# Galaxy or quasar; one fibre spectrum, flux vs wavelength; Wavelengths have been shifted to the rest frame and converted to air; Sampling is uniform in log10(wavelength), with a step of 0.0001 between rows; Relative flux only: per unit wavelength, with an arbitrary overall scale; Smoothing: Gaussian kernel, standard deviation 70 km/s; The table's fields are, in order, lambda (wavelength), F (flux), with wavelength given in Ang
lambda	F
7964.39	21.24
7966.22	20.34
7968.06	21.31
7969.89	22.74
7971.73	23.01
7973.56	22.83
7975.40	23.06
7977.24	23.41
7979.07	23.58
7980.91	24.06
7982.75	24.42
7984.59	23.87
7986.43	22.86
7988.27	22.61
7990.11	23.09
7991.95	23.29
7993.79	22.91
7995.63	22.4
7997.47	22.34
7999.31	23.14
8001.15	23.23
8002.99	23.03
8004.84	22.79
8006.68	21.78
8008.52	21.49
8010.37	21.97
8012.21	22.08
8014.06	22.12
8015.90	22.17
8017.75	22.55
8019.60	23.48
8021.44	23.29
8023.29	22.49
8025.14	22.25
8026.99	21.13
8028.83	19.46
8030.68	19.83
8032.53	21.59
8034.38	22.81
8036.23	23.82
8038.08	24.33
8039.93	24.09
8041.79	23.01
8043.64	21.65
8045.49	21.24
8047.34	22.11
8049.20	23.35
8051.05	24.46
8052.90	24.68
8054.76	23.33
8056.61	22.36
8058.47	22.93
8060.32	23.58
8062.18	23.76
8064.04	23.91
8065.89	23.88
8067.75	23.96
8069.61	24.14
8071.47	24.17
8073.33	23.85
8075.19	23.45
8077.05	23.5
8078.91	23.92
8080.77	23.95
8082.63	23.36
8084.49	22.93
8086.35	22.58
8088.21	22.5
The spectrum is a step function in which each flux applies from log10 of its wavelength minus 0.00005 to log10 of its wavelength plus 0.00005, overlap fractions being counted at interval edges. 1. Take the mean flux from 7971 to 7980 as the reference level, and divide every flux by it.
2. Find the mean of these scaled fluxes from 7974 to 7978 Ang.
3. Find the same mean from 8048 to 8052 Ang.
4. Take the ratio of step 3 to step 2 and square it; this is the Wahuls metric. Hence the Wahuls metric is 1.06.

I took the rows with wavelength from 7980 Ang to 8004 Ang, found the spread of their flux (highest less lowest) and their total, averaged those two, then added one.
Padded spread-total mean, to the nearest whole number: 153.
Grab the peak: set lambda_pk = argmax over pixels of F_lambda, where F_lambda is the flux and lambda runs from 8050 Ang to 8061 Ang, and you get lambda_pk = 8052.90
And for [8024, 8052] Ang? 8051.05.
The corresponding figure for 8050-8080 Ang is 8052.90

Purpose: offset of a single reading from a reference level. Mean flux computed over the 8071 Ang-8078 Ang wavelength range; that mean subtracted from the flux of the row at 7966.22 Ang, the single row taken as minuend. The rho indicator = -3.4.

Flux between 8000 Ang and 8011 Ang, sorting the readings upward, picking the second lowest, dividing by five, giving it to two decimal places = 4.36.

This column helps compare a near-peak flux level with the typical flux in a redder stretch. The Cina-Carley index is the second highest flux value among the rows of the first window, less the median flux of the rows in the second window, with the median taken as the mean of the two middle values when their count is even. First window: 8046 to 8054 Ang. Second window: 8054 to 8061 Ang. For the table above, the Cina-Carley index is 1.3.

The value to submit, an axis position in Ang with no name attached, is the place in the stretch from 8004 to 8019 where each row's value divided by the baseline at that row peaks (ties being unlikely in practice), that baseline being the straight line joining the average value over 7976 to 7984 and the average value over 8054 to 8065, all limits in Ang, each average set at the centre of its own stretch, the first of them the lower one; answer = 8004.84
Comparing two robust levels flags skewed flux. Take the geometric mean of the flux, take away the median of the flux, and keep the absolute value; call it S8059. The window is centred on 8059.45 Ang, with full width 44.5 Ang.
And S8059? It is 0.34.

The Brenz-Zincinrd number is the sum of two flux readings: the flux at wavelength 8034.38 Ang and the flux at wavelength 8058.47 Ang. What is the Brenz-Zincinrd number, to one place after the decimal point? 45.7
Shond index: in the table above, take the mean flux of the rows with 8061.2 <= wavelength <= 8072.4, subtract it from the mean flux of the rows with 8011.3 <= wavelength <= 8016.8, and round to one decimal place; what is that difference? -1.8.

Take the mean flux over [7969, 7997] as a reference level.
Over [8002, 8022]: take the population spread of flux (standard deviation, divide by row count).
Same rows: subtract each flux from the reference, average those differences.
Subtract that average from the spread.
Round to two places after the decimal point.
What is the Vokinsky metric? -0.16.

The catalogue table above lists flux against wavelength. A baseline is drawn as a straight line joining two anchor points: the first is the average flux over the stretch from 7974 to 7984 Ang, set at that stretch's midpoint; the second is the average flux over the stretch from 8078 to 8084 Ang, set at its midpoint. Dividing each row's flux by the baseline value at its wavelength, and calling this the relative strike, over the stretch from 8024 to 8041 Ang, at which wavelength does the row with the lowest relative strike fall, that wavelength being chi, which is 8028.83 Ang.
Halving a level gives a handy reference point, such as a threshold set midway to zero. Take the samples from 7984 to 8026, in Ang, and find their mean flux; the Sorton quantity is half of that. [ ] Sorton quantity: 11.3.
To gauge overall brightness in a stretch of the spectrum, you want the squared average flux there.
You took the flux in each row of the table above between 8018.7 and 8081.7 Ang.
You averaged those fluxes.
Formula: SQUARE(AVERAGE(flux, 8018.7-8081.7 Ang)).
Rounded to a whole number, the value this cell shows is 531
